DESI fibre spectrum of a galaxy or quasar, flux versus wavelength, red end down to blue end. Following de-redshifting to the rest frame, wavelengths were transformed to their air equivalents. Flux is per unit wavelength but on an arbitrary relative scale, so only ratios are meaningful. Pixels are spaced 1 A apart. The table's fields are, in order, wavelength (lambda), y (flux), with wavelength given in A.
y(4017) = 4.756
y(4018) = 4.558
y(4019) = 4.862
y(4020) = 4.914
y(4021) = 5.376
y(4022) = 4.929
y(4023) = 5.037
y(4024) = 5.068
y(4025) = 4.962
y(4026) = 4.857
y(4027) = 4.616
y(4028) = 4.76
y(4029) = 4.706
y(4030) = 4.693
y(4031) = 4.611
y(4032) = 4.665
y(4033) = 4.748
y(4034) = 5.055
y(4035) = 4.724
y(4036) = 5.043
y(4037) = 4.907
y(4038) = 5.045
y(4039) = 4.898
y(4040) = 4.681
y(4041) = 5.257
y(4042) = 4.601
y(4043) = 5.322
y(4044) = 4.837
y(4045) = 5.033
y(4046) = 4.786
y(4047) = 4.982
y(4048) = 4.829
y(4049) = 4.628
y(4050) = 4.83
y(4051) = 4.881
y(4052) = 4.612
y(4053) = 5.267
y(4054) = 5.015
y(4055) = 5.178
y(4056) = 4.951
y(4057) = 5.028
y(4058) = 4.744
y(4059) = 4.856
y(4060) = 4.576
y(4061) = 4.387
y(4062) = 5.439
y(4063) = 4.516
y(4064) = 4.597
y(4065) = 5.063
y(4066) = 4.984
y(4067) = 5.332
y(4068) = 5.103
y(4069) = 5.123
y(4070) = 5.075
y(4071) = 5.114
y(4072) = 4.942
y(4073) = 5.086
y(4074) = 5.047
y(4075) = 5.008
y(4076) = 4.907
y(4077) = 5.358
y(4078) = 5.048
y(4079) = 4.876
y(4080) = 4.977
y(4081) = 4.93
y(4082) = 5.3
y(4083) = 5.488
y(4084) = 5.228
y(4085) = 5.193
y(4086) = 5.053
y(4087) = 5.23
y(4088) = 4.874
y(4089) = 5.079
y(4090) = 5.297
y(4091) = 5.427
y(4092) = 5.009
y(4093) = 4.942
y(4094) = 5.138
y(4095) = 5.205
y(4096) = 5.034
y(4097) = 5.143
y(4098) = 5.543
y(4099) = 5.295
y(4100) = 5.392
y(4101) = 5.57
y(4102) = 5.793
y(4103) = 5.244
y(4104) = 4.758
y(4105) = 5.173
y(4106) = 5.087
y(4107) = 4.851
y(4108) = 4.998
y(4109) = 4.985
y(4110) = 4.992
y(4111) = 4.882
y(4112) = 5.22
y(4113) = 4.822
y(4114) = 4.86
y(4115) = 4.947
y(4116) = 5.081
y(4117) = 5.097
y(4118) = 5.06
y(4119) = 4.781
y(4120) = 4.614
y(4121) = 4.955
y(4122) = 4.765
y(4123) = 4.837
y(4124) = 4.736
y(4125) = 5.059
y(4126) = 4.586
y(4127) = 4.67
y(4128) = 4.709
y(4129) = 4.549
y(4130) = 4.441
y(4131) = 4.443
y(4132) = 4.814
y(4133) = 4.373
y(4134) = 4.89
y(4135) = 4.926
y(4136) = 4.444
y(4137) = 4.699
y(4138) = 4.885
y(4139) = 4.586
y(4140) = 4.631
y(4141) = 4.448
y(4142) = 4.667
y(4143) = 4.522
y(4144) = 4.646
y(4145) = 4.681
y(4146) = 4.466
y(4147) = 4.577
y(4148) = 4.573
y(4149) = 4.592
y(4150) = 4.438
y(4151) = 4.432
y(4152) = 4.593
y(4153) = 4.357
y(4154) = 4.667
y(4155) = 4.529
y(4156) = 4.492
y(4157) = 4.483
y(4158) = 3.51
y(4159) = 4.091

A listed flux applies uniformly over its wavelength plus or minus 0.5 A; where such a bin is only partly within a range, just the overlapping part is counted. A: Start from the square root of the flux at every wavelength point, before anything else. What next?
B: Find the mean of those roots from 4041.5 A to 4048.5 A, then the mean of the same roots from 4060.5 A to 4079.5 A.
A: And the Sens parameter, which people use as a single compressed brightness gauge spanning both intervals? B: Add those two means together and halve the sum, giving 2.23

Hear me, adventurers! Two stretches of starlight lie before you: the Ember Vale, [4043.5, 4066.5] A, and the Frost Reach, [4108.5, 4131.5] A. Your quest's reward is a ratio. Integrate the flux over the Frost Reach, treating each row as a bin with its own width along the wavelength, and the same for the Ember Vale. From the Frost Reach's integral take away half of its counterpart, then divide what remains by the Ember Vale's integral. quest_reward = 0.49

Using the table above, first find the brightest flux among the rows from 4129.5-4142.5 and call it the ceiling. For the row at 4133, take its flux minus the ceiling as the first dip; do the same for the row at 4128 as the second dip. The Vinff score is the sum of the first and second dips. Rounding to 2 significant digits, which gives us -0.77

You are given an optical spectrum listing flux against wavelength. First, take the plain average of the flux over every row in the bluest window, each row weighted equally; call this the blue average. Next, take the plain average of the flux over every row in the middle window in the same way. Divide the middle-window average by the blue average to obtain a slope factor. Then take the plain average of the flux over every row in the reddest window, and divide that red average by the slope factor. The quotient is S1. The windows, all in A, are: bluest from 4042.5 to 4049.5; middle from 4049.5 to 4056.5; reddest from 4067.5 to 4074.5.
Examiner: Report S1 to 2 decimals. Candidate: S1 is 5.02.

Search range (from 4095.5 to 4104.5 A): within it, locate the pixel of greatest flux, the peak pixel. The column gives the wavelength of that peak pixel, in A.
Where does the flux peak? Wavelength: 4102 A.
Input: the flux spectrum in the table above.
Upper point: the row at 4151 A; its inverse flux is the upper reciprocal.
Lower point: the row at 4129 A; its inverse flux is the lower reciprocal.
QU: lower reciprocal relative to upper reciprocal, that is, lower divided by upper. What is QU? 0.974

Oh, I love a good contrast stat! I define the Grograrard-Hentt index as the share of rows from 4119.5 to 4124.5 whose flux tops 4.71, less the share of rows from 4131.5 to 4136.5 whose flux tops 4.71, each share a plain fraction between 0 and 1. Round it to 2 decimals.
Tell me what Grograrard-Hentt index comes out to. 0.20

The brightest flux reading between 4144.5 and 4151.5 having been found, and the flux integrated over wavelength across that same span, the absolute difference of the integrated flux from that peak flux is 27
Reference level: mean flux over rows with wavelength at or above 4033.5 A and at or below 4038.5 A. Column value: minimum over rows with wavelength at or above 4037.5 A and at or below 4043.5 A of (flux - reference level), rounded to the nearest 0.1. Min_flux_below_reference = -0.4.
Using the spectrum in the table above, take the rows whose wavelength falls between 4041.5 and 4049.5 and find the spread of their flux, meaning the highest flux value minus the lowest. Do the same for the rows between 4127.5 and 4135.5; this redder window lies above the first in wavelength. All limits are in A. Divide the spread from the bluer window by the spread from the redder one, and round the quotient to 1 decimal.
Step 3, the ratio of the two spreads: 1.3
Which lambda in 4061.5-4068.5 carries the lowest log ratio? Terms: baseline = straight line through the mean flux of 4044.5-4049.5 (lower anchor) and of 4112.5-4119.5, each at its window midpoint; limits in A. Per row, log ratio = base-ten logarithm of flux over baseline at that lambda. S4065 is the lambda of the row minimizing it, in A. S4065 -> 4063 A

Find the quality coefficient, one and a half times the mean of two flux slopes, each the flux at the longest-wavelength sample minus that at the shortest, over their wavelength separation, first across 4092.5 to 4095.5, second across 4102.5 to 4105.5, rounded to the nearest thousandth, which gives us 0.072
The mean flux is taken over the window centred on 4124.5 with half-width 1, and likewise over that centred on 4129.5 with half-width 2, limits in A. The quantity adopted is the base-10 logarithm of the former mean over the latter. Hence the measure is 0.03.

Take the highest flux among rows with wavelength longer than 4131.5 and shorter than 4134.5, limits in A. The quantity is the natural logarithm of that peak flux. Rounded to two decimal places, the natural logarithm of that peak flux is 1.59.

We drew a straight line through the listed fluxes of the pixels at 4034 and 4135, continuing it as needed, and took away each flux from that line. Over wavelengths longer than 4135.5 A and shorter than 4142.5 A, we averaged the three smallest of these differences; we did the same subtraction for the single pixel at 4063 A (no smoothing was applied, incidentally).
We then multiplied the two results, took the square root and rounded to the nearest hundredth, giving 0.29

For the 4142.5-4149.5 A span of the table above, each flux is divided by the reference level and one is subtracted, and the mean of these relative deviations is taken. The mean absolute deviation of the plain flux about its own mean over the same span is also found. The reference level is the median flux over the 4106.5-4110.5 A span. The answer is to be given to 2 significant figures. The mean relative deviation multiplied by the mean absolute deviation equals -0.0042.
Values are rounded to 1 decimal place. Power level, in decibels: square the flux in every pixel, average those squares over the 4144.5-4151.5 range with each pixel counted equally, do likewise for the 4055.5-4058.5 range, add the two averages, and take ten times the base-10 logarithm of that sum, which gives 16.5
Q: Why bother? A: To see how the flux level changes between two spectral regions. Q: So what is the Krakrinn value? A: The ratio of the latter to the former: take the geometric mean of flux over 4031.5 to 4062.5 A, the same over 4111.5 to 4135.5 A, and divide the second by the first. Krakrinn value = 0.98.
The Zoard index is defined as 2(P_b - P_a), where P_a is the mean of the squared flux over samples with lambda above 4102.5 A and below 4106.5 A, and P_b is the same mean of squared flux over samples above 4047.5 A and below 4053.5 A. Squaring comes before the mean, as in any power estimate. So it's -4.4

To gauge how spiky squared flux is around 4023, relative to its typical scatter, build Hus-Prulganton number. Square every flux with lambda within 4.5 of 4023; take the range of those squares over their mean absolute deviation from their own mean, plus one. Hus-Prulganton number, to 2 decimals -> 6.59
